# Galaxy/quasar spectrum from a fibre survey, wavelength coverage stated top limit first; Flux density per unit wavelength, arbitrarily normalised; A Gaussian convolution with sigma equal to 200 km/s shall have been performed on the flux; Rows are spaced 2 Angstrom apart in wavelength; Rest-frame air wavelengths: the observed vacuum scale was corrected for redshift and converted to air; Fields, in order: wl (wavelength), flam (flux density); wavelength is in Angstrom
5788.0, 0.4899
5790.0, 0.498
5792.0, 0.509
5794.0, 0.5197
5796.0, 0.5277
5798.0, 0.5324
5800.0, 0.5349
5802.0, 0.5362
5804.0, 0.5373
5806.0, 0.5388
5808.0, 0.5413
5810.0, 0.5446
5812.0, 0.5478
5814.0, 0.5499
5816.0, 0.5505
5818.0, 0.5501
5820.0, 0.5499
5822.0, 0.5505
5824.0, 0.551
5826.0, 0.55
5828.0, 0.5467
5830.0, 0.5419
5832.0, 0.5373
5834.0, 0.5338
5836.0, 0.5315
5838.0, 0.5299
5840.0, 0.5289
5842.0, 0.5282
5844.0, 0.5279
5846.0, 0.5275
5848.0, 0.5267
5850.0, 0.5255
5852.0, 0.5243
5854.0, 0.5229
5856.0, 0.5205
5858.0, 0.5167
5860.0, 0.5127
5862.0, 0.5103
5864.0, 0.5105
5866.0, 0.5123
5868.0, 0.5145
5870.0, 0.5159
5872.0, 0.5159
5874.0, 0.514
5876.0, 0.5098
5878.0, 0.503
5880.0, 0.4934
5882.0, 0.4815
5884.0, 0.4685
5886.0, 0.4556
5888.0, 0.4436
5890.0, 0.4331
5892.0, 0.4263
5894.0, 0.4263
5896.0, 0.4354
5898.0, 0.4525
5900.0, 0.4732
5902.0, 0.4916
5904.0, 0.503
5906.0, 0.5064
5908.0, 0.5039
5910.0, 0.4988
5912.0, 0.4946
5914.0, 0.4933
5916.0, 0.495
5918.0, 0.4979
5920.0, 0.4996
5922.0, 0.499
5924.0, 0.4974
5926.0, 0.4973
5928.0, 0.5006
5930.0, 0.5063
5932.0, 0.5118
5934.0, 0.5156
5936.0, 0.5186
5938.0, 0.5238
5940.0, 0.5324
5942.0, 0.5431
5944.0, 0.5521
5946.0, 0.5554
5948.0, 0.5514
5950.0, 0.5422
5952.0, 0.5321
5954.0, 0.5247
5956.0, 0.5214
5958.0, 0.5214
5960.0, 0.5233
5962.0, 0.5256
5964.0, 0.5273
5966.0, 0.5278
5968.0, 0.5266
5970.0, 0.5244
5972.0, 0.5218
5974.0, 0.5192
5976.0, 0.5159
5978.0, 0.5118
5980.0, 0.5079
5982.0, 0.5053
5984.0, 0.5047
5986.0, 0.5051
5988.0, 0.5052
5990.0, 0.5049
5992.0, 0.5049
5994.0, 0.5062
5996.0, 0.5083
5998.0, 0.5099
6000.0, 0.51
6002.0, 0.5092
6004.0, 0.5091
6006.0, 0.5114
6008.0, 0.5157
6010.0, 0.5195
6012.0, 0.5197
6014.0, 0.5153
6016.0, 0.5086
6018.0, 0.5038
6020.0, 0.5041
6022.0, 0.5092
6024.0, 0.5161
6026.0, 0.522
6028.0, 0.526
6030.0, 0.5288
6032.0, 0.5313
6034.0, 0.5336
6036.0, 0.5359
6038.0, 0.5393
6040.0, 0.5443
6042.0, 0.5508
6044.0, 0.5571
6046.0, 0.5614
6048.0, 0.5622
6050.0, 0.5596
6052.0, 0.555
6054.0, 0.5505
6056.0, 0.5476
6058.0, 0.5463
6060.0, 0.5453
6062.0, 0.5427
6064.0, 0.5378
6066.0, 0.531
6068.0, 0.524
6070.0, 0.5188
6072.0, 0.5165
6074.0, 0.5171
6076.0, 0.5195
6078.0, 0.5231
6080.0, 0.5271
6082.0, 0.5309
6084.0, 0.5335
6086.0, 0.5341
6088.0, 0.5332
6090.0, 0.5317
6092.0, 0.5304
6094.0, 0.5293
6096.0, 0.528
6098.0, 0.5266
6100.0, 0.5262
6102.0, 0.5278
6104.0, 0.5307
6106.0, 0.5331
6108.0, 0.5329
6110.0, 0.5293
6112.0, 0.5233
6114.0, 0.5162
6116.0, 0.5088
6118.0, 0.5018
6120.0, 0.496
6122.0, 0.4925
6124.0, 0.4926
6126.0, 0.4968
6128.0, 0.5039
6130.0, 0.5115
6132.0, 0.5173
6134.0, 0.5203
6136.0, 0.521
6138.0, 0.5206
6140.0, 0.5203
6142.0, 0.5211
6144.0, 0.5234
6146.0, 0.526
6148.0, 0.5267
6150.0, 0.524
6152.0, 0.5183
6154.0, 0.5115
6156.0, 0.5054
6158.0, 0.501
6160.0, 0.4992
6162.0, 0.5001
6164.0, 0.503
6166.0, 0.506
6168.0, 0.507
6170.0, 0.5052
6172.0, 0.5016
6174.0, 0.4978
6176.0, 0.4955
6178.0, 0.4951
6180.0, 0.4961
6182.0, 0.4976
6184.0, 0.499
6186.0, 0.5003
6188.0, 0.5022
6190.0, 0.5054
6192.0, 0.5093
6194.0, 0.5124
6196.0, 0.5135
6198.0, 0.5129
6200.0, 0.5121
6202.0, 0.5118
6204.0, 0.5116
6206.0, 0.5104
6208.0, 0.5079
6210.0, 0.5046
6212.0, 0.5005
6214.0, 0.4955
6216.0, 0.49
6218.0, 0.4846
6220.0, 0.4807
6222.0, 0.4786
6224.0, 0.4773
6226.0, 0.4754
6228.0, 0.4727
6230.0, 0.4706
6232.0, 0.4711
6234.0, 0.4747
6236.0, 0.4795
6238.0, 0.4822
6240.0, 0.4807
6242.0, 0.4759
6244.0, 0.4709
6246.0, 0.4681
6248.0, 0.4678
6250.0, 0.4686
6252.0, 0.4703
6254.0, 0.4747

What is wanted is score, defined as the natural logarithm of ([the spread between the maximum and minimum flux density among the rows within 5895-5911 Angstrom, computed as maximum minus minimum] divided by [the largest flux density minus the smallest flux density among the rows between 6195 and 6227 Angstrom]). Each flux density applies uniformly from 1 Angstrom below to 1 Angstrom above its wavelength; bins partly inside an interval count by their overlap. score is 0.6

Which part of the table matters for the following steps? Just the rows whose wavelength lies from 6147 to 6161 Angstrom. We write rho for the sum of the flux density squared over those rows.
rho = 1.838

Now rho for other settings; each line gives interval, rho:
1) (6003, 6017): 1.851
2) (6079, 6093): 1.978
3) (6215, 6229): 1.612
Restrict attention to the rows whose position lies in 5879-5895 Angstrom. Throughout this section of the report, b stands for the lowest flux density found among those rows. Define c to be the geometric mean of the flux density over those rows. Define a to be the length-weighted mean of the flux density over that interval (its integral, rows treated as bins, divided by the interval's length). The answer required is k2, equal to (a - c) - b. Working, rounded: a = 0.45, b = 0.4263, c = 0.453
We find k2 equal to -0.43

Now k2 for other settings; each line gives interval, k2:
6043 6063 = -0.54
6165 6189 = -0.50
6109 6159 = -0.49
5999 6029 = -0.50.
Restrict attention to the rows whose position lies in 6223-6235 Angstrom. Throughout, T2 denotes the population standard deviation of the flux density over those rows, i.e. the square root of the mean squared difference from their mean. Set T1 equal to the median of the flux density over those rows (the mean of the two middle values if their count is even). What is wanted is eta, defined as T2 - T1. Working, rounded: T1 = 0.474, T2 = 0.002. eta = -0.47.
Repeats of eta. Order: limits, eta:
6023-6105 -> -0.52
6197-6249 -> -0.46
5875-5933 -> -0.47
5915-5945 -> -0.49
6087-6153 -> -0.51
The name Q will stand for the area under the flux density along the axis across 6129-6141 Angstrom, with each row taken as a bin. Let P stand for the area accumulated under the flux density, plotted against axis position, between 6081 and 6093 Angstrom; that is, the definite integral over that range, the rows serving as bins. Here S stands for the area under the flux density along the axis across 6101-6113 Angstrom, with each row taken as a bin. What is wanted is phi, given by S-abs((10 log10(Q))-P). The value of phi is 4.8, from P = 6.39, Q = 6.22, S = 6.35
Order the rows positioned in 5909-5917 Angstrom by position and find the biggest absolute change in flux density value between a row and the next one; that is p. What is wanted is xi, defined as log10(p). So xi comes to -2.38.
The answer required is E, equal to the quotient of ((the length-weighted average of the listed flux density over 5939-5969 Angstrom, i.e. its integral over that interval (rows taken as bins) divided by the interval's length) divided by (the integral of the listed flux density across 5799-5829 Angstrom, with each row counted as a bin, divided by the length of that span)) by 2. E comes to 0.489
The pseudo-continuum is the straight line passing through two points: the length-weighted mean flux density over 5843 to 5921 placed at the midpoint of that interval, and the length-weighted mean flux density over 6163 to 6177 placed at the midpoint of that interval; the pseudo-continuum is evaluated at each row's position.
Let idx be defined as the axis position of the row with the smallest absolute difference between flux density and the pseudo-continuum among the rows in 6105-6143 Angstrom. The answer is 6118.0 Angstrom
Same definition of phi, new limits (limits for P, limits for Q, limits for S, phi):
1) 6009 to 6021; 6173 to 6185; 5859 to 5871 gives 4.5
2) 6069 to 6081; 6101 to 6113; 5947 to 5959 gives 4.6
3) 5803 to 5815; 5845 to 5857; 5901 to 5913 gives 4.5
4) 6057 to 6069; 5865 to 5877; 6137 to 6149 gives 4.8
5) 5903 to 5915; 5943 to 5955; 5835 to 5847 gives 4.2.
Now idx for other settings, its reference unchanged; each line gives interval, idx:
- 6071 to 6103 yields 6072.0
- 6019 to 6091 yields 6020.0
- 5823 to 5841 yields 5840.0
